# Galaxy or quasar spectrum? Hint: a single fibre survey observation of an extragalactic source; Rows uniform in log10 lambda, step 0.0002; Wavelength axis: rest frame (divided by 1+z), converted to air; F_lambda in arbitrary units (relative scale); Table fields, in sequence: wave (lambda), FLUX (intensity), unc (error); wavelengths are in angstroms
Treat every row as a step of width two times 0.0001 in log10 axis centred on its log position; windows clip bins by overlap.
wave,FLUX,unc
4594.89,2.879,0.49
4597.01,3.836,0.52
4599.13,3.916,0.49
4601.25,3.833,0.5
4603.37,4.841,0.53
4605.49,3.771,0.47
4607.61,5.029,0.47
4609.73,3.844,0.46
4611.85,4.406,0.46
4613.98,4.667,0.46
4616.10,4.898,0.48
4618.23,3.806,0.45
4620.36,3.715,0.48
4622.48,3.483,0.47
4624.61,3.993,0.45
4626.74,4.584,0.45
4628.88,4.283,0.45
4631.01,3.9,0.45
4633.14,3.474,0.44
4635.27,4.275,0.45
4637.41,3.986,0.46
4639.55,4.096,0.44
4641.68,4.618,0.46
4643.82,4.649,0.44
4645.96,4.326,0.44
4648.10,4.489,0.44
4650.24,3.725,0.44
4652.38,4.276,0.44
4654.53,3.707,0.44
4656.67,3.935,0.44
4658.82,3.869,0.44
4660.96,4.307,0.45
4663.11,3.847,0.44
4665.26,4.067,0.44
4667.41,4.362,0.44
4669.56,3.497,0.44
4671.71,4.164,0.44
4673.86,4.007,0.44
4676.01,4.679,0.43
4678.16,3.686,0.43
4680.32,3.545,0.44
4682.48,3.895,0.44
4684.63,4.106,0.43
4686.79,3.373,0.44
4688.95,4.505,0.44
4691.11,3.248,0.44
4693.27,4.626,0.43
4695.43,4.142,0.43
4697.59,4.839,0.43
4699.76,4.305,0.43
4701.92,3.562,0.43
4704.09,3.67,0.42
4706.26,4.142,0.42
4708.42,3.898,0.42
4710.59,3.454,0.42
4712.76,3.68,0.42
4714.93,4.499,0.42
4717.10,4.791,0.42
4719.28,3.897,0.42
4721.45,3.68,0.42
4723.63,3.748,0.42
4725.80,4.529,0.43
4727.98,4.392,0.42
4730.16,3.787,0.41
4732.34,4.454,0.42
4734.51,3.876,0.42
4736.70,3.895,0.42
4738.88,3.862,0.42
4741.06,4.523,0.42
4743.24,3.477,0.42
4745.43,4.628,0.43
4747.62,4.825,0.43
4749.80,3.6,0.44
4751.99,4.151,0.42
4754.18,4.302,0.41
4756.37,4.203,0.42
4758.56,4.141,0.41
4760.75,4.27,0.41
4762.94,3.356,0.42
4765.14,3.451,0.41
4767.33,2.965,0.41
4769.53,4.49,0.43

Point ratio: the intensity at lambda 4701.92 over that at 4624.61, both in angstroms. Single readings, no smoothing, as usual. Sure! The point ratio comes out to 0.89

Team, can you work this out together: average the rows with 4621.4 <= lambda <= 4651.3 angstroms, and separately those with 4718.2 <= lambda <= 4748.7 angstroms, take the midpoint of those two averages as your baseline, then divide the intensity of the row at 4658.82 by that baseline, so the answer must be 0.94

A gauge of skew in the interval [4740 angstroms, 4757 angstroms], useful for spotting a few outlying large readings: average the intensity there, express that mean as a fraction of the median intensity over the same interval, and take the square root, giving 1.00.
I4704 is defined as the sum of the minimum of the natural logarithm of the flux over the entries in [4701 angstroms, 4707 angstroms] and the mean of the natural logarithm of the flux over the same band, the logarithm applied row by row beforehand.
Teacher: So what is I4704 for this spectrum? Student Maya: 2.60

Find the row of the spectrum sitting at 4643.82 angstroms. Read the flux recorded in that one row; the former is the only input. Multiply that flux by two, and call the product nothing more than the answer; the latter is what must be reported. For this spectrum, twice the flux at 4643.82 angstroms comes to 9.3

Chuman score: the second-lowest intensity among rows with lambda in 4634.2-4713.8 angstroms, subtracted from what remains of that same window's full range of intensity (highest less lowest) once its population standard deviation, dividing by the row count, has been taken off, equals -2.2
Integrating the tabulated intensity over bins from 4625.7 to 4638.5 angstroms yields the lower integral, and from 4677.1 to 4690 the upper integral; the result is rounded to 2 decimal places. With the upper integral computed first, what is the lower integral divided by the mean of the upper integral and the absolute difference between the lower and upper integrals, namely 2.00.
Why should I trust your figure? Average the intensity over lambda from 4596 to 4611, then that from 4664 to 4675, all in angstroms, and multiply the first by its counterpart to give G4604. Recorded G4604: 16.7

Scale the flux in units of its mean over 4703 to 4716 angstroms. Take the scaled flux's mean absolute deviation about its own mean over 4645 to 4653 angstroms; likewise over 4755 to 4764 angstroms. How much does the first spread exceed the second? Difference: -0.020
